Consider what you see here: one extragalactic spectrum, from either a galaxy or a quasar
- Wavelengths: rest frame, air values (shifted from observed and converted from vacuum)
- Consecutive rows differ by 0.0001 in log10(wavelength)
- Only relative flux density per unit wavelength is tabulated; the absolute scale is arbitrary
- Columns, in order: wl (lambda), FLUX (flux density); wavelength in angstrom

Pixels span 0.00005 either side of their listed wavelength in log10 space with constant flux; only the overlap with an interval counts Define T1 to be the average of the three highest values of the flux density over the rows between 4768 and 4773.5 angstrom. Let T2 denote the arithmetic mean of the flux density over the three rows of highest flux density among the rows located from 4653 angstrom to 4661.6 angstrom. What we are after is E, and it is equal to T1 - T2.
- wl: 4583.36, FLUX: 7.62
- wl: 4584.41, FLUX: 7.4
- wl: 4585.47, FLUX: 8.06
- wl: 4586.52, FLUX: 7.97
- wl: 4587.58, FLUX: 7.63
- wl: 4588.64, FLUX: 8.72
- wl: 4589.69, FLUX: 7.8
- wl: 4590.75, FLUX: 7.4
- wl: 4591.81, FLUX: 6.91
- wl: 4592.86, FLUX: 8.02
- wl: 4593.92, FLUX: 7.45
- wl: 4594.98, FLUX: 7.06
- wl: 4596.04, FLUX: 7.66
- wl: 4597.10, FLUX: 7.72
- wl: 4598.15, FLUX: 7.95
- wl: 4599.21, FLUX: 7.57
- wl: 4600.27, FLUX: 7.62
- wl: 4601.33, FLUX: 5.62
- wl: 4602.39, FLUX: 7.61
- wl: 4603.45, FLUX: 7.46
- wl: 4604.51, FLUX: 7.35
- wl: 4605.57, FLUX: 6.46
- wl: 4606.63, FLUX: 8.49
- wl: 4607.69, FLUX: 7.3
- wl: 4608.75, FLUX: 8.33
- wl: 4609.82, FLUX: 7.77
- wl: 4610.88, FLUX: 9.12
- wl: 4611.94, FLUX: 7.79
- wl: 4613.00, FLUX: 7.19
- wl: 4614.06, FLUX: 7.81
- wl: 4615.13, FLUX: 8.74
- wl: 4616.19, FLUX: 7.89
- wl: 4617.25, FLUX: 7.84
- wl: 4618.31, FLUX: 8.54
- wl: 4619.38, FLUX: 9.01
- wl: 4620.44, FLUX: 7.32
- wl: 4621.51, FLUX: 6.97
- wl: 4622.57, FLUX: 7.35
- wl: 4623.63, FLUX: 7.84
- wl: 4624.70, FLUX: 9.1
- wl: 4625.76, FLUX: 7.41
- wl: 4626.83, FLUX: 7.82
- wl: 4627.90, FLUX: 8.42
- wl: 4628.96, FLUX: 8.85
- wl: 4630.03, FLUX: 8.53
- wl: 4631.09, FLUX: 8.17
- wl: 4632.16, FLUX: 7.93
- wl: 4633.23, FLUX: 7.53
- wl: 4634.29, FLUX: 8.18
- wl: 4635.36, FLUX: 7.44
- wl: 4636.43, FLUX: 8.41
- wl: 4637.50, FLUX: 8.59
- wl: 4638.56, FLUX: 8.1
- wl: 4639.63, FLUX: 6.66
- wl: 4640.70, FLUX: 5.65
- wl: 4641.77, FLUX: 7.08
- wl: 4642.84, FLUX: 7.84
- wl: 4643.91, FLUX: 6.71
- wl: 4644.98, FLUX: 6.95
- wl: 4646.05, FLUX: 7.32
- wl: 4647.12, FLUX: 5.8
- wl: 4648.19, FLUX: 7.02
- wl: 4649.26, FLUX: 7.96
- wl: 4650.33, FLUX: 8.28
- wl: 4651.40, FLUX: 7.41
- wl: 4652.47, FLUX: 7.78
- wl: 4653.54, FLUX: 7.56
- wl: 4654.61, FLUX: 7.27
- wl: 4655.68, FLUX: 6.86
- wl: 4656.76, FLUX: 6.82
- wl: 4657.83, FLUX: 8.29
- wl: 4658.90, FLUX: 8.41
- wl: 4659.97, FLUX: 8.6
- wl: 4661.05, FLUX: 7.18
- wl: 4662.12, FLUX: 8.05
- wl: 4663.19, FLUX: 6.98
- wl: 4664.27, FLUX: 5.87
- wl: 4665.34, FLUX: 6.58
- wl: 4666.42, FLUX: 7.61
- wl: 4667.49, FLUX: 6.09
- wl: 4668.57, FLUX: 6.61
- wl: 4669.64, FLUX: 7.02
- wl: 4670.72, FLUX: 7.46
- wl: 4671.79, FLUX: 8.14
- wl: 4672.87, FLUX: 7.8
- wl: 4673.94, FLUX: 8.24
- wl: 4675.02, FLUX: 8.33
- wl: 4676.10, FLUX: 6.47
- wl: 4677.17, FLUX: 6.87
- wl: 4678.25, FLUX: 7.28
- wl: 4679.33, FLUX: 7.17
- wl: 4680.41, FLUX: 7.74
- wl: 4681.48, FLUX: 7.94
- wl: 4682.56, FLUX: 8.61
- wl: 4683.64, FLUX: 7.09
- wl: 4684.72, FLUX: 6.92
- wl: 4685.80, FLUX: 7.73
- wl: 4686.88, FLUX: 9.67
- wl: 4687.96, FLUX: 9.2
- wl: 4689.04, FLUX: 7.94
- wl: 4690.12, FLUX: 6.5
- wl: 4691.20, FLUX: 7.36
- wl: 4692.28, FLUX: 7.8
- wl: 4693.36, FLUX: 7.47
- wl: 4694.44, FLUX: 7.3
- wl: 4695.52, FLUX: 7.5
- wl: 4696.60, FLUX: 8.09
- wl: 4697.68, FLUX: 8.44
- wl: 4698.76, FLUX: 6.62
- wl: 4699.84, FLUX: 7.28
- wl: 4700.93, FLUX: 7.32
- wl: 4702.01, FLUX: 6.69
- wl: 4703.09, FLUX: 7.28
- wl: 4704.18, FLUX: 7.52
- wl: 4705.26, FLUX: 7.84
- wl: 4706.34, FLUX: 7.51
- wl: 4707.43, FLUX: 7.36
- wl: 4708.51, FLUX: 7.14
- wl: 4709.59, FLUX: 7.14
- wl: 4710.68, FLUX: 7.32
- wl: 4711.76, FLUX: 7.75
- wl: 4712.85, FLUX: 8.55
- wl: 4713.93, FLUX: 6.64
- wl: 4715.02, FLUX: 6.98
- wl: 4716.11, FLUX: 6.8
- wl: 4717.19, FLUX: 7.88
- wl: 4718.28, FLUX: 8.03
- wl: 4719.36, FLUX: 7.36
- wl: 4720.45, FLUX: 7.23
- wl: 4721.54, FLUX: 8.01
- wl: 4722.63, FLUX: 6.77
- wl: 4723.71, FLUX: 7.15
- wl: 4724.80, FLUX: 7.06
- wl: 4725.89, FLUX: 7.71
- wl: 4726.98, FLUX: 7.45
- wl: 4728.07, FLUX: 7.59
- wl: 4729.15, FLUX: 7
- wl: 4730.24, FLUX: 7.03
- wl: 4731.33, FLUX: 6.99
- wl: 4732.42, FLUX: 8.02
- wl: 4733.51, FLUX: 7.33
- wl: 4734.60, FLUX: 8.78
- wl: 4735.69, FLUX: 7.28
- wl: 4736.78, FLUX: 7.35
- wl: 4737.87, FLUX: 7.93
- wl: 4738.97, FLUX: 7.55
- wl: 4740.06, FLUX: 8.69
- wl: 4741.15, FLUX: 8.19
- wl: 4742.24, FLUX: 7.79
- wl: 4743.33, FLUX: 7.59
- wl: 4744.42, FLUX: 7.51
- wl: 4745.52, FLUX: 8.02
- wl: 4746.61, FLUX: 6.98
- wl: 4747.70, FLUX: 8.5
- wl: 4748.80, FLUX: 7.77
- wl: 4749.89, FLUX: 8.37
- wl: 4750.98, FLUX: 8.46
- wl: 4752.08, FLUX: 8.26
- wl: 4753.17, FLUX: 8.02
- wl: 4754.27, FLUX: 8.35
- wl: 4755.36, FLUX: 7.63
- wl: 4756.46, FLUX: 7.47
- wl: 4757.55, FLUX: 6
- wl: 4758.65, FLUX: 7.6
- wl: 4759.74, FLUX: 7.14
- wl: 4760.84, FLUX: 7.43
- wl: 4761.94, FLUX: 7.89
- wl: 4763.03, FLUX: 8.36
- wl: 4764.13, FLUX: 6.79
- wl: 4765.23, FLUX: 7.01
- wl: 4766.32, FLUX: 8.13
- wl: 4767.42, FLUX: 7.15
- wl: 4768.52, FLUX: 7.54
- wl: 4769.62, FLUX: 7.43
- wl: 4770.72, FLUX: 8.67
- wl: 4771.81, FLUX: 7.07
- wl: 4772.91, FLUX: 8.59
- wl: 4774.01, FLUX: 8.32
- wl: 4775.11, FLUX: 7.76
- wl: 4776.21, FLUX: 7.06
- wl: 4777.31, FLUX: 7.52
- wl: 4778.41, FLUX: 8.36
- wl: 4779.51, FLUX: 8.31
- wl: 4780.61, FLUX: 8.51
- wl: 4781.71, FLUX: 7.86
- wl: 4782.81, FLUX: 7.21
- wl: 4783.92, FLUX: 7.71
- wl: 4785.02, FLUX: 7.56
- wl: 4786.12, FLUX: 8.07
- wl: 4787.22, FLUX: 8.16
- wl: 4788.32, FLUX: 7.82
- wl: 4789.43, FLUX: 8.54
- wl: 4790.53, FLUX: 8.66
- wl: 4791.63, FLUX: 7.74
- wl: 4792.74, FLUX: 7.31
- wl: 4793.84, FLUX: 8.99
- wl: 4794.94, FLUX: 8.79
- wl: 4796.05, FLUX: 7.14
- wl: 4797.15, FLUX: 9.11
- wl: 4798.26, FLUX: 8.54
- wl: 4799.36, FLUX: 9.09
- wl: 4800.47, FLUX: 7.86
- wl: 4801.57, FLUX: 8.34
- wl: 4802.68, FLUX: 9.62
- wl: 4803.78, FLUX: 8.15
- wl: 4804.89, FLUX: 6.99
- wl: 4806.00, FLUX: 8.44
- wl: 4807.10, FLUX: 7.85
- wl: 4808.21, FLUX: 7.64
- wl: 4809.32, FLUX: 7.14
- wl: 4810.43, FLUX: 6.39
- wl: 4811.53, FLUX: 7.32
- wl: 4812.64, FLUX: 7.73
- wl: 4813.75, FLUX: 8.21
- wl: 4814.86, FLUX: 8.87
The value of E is -0.17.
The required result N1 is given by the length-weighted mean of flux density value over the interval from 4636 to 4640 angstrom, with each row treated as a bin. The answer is 8.0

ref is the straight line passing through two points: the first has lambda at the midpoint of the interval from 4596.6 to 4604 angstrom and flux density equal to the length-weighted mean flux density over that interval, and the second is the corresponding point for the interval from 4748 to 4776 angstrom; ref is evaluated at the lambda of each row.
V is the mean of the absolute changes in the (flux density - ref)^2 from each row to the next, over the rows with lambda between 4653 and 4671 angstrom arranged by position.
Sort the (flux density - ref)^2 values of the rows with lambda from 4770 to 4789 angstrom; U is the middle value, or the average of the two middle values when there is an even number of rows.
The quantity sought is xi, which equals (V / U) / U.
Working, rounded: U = 0.30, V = 0.7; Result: 8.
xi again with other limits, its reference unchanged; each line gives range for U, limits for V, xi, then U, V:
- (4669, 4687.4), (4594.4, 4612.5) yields 16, 0.25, 1.0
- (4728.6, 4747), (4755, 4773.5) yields 38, 0.13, 0.6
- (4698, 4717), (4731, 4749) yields 38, 0.10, 0.4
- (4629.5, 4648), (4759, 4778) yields 1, 0.54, 0.3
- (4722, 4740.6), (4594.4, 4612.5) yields 45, 0.15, 1.0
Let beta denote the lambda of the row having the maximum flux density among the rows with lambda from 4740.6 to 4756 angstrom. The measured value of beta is 4747.70 angstrom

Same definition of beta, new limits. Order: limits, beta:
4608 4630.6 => 4610.88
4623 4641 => 4624.70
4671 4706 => 4686.88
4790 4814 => 4802.68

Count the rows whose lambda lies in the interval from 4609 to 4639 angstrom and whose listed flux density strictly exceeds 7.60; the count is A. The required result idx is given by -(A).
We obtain -21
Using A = 21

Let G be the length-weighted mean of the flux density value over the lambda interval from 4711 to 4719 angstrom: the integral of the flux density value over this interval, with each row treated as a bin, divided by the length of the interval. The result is 7.51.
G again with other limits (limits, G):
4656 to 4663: 7.81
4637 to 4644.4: 7.23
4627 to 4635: 8.19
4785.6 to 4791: 8.25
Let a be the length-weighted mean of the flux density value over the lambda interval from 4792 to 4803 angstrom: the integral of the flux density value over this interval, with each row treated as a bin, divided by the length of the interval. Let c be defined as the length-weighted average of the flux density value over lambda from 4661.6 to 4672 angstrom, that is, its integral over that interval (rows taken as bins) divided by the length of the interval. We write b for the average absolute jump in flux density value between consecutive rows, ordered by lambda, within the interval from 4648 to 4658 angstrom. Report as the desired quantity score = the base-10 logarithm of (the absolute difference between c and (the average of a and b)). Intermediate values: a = 8.44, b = 0.55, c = 7.0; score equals 0.40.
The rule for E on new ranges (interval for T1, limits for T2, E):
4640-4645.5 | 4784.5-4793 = -1.16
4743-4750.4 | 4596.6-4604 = 0.53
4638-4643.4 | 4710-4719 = -0.48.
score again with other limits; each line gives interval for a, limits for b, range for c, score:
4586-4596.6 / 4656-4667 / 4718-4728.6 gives 0.50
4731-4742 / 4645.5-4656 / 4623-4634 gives 0.59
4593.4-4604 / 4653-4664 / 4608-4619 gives 0.61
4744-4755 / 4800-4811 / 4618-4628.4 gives 0.55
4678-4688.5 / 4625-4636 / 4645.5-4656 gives 0.50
